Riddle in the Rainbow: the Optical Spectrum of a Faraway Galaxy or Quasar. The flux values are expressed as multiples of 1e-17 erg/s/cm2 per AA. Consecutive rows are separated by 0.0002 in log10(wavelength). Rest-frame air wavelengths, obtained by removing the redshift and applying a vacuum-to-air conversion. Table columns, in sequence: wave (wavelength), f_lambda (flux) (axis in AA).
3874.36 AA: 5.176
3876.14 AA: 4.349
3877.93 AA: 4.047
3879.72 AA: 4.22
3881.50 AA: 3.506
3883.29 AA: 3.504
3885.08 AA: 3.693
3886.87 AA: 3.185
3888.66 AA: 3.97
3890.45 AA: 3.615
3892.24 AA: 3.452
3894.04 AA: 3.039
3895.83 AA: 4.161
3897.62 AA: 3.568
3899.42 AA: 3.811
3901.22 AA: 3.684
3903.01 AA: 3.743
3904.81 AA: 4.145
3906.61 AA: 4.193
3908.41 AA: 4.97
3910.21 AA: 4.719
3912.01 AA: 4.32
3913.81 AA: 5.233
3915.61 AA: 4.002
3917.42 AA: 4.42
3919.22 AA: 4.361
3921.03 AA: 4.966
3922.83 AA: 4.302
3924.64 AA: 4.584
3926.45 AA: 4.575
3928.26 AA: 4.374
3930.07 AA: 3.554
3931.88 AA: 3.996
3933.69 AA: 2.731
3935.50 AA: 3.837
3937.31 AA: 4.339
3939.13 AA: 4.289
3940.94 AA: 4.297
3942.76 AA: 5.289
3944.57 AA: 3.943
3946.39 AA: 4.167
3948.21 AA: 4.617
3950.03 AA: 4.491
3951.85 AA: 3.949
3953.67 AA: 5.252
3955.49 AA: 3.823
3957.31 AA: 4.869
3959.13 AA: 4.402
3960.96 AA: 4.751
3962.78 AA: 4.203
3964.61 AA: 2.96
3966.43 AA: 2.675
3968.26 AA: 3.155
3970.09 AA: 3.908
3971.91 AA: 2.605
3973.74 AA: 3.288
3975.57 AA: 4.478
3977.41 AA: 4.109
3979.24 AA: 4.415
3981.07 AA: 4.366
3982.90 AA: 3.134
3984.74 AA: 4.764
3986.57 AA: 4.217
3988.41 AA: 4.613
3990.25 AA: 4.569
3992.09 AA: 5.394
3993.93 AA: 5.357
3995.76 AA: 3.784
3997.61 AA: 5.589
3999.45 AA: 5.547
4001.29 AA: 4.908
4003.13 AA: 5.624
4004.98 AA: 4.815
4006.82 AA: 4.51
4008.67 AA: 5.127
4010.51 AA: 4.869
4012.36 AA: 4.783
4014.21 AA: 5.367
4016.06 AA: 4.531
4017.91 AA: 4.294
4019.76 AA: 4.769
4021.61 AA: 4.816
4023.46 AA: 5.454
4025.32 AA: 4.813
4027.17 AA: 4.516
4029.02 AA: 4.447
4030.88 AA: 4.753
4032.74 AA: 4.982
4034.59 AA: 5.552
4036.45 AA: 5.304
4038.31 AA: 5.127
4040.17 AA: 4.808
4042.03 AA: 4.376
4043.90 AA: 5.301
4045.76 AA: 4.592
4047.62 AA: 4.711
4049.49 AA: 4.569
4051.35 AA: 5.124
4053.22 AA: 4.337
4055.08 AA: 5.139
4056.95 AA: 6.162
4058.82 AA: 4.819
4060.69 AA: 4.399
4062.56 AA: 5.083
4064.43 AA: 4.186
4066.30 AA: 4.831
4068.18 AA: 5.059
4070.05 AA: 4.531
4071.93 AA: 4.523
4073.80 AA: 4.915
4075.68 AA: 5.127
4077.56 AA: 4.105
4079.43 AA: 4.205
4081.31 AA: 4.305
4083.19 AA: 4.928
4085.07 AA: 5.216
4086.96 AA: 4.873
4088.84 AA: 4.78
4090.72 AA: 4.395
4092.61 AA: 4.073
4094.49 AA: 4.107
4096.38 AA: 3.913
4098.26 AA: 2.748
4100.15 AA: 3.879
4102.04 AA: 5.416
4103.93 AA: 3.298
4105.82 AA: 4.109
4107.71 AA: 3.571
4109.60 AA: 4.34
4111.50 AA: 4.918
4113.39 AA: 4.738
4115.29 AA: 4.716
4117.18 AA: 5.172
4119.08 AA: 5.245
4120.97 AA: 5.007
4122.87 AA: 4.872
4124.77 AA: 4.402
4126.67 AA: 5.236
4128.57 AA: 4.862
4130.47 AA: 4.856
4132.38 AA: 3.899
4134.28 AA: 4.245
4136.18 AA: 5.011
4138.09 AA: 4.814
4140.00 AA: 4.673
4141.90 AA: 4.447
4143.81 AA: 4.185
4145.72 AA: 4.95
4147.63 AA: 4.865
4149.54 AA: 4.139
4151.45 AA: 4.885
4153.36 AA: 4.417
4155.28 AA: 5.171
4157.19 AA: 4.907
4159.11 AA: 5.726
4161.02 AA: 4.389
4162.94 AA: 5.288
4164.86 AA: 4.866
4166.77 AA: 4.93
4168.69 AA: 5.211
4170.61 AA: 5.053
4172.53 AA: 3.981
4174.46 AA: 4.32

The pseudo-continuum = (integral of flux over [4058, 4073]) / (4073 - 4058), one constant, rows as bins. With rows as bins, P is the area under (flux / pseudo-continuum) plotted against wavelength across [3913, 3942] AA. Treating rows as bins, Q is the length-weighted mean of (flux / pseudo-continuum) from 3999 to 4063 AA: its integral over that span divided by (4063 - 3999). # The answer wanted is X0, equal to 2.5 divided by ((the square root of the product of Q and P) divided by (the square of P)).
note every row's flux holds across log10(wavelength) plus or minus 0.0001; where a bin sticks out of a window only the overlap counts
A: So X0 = 329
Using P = 26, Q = 1.05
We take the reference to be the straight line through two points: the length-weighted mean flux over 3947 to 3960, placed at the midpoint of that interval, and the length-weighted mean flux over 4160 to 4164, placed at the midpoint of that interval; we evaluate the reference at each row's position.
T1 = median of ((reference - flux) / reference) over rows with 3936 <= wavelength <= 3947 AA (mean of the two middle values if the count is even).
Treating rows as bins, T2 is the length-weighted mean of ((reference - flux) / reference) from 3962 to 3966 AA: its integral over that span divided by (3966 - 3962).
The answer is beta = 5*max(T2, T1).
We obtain 1.2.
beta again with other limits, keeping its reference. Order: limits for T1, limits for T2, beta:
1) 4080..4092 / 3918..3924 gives -0.1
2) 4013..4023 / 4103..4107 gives 1.1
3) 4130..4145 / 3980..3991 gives 0.3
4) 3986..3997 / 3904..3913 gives -0.1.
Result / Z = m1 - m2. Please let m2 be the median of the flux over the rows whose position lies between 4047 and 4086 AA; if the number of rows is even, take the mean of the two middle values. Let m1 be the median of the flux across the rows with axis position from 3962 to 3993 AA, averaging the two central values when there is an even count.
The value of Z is -0.62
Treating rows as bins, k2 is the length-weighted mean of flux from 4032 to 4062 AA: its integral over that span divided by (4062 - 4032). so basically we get 5.0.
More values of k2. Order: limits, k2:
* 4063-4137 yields 4.5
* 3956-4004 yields 4.3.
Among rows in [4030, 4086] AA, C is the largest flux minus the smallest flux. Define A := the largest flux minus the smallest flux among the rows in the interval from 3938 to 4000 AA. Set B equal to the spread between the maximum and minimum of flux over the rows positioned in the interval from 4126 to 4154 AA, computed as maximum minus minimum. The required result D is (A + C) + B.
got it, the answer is 6.4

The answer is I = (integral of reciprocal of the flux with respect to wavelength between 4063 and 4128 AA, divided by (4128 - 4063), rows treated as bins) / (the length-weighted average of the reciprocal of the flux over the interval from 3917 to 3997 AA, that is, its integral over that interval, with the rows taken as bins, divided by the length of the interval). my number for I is 0.91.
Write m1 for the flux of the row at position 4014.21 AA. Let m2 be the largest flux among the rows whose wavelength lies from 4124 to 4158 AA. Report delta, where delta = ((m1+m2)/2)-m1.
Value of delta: -0.1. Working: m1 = 5.367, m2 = 5.236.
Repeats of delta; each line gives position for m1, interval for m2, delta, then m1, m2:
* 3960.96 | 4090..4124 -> 0.3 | 4.751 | 5.416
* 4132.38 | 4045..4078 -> 1.1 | 3.899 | 6.162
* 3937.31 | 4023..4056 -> 0.6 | 4.339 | 5.552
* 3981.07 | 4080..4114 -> 0.5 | 4.366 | 5.416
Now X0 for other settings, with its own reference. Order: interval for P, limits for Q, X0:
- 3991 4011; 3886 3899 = 286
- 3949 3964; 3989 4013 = 130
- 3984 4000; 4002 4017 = 164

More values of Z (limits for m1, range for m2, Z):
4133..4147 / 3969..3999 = 0.28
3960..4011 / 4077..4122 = 0.13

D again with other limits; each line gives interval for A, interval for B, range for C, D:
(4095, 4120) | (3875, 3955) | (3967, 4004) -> 8.2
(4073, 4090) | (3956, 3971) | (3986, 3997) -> 4.9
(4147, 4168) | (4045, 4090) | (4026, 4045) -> 4.8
